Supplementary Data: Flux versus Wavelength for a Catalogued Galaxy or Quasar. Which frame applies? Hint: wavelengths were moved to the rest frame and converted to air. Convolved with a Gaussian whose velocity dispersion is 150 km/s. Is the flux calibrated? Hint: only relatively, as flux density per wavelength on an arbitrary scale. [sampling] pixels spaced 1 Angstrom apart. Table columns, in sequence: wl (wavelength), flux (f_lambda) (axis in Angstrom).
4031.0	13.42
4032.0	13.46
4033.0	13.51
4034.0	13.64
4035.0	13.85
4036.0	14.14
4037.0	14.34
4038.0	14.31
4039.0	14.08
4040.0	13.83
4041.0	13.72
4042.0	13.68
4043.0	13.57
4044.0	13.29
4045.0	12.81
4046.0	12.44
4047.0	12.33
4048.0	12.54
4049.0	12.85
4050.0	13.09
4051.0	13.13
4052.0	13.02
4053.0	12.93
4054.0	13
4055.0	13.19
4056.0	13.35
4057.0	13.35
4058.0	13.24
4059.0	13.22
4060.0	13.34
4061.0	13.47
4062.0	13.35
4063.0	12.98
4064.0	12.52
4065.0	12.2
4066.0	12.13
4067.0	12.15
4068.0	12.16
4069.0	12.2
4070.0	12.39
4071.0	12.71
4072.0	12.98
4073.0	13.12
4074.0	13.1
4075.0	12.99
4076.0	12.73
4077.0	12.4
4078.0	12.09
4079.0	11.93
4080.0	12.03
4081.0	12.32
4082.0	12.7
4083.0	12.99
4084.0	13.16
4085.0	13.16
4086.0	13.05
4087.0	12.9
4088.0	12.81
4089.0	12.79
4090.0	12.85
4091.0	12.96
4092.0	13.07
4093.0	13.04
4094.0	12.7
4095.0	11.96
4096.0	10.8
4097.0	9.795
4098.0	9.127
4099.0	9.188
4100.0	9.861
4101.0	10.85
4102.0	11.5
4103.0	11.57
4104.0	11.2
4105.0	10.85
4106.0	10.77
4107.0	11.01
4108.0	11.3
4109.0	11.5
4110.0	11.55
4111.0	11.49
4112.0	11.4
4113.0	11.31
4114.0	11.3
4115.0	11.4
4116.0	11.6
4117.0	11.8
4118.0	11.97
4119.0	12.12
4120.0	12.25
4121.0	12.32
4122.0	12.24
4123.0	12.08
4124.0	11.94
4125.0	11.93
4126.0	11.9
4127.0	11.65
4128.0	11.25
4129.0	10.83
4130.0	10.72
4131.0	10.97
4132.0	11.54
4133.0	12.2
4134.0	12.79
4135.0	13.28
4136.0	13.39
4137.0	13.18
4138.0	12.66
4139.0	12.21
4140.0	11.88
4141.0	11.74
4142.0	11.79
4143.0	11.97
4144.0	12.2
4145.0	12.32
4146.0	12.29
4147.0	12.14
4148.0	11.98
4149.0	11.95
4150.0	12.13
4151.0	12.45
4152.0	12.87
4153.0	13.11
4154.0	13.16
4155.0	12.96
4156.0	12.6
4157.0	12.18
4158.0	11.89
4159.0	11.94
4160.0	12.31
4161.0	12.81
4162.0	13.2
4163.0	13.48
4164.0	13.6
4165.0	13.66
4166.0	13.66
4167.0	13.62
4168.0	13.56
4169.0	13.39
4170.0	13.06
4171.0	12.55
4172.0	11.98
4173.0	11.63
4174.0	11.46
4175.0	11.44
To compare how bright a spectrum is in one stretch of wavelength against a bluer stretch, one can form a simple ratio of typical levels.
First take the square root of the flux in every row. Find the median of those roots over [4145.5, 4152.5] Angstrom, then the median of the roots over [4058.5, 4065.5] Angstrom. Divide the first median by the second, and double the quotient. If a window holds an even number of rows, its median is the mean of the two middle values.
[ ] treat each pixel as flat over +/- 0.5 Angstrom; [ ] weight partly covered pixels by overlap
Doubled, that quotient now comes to 1.917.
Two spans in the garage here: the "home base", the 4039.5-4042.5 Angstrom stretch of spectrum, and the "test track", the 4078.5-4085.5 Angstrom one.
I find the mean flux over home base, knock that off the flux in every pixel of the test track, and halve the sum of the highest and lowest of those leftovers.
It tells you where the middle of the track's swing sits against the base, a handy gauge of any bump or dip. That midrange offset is -1.2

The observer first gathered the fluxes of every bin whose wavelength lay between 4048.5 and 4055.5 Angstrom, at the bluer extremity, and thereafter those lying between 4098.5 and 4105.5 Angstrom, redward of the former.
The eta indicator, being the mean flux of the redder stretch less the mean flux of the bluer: -2.3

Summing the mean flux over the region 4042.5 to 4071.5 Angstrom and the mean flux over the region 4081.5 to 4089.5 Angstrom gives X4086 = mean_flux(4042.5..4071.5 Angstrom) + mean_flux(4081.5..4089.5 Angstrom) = 25.8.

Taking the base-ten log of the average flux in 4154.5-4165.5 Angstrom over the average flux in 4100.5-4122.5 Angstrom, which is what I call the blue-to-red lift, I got 0.05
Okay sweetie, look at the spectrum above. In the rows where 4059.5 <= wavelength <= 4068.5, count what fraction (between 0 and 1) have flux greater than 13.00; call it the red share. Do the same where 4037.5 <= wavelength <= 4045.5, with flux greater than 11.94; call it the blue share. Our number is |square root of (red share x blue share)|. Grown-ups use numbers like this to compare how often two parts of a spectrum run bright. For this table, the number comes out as 0.6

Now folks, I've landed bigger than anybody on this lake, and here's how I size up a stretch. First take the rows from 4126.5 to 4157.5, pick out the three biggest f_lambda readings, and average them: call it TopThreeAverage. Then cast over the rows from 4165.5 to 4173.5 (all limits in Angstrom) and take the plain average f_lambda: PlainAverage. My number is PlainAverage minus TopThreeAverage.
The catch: -0.4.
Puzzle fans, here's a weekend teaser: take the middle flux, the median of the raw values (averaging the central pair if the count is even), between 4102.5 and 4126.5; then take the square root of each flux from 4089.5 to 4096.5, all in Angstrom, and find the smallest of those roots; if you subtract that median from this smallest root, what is -8.3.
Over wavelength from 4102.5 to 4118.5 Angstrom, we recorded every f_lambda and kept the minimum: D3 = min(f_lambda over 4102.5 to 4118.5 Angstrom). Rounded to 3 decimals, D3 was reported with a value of 10.770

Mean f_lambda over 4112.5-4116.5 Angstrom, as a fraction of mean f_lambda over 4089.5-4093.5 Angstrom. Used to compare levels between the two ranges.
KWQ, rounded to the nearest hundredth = 0.88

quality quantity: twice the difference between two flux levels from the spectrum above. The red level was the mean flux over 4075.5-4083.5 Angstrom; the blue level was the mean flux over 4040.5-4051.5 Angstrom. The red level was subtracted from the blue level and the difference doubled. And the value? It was 1.3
